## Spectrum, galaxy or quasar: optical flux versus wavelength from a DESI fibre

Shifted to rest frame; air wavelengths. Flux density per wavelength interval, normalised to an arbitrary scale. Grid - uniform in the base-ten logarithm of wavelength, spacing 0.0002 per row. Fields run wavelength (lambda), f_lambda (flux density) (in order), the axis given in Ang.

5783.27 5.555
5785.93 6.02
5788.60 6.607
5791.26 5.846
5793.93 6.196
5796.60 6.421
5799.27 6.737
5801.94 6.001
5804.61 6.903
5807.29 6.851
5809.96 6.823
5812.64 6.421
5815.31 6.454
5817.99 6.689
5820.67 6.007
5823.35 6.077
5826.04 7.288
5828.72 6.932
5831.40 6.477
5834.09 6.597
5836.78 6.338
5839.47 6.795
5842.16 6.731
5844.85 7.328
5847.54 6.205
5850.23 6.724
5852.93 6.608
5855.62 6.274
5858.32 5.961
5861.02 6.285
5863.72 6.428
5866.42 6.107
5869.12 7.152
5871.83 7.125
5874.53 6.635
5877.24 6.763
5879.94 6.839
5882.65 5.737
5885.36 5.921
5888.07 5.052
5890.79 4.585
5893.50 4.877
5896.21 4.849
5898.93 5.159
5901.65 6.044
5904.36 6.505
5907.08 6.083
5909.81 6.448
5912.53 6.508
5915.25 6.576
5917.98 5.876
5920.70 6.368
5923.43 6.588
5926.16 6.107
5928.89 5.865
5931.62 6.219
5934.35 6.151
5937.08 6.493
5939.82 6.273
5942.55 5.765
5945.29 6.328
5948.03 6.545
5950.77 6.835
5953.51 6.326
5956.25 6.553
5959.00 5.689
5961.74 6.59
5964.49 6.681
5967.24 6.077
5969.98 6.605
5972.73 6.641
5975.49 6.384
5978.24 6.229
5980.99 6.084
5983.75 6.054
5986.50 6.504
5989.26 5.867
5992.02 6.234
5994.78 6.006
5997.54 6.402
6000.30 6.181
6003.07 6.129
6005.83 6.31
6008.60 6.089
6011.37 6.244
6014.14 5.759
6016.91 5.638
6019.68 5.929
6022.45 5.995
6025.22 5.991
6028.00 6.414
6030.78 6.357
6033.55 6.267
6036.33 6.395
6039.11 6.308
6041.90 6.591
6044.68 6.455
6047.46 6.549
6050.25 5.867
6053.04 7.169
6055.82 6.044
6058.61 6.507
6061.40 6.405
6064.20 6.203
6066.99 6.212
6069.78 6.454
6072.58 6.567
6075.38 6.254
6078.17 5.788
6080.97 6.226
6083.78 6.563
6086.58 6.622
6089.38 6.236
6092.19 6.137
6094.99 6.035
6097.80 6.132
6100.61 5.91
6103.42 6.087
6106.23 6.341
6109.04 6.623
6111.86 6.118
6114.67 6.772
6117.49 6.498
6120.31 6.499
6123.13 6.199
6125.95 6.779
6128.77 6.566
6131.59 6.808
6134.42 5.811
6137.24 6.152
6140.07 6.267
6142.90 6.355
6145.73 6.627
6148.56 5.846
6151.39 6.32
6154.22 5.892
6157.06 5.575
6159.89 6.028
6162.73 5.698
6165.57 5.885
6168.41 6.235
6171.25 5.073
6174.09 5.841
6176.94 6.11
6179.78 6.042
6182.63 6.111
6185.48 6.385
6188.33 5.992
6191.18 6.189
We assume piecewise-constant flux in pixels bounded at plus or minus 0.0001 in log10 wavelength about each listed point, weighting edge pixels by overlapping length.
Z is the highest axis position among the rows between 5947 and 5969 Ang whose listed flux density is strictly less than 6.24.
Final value 5967.24 Ang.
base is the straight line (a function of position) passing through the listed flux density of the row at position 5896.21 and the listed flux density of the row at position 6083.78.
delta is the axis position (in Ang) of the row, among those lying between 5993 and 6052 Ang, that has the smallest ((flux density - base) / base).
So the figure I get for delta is 6050.25 Ang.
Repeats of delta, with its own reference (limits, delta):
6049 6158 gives 6157.06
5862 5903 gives 5890.79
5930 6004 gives 5989.26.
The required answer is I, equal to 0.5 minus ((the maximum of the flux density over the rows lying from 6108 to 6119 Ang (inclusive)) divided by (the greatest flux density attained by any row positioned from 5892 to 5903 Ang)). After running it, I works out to -0.62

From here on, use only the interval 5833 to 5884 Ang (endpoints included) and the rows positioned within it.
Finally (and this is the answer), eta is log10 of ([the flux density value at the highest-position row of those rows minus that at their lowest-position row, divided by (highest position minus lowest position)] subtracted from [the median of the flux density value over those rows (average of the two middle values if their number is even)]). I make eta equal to 0.821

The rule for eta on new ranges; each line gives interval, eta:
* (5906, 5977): 0.804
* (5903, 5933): 0.805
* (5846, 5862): 0.798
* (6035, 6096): 0.803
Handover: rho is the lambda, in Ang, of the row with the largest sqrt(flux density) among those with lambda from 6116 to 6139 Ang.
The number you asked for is 6131.59 Ang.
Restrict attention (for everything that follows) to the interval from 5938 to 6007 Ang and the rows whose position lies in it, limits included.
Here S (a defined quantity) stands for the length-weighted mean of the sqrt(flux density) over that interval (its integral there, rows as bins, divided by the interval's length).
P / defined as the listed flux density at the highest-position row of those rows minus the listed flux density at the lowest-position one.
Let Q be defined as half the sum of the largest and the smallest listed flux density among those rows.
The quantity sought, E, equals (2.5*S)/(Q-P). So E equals 1.007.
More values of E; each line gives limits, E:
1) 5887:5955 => 1.381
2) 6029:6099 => 0.938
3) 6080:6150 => 0.940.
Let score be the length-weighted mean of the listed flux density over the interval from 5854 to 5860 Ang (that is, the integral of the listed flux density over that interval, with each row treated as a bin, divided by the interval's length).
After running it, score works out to 6.15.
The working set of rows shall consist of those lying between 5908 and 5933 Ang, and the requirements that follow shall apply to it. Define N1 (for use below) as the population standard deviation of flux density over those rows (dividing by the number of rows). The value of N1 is 0.27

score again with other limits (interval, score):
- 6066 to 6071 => 6.34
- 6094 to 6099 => 6.08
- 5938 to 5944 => 6.06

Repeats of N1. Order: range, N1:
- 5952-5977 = 0.31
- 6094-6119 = 0.28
